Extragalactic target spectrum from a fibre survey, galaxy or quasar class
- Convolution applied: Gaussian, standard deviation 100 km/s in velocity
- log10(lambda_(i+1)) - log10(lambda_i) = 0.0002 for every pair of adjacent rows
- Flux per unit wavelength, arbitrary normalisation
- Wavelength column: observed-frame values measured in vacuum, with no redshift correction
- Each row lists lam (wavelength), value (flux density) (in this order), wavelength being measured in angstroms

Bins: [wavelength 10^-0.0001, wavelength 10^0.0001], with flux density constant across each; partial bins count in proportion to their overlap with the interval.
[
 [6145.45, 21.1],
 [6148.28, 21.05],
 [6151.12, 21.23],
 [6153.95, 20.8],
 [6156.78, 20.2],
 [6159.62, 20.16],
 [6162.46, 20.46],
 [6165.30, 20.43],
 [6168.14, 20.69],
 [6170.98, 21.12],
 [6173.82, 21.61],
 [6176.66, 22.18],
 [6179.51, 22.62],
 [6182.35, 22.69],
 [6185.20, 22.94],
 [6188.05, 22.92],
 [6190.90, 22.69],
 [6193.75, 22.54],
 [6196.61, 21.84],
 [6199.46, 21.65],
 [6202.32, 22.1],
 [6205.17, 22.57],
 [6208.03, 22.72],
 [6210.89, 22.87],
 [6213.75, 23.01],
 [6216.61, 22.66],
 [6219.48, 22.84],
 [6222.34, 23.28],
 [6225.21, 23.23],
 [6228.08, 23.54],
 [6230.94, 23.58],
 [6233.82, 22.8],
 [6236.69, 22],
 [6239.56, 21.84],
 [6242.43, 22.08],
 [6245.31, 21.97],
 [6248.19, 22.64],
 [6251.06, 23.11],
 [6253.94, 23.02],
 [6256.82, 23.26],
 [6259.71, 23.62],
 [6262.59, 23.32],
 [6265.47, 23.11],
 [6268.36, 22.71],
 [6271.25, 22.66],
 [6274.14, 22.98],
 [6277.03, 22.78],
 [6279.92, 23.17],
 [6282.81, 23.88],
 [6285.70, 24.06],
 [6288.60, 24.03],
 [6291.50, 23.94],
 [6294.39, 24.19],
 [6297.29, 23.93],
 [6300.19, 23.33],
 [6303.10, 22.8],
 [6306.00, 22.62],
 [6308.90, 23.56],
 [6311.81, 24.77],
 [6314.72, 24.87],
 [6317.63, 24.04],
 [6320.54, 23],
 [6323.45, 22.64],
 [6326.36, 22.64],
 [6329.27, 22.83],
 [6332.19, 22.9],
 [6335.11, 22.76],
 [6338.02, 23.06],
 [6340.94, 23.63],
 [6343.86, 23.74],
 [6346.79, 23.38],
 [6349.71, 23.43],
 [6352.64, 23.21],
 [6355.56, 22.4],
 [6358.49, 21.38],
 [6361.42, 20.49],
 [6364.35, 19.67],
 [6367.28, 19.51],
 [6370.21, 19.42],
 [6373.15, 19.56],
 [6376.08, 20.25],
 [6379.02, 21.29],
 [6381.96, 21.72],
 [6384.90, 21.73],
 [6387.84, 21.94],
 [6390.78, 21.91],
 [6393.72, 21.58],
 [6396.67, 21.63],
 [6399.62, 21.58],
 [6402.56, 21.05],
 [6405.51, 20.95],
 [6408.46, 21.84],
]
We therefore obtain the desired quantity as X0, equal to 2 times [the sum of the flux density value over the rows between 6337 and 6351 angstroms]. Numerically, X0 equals 234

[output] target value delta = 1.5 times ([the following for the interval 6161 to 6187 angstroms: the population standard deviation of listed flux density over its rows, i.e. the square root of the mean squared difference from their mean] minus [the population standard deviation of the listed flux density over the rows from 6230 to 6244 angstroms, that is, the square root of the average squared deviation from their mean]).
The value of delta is 0.45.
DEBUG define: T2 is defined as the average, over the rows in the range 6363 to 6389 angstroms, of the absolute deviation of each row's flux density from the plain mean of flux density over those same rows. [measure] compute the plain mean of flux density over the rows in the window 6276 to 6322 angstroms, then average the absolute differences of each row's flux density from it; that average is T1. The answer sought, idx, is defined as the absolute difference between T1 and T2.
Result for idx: 0.4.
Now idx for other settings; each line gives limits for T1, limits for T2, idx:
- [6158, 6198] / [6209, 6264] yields 0.4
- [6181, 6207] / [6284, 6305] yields 0.0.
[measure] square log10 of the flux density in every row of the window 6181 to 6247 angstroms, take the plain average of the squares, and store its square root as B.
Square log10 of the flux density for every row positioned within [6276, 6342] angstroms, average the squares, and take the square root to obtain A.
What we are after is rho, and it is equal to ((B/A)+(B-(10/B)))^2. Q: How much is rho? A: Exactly 25.4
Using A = 1.37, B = 1.354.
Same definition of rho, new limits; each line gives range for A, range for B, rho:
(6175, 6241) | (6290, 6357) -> 24.3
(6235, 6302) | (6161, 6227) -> 25.9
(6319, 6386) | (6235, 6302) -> 24.5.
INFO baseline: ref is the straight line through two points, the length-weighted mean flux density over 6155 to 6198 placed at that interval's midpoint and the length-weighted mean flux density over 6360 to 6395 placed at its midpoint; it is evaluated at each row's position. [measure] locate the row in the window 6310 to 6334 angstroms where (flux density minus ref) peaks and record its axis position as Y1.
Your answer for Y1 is 6314.72 angstroms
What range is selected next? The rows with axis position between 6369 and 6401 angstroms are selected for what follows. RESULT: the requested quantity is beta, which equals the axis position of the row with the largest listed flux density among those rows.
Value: 6387.84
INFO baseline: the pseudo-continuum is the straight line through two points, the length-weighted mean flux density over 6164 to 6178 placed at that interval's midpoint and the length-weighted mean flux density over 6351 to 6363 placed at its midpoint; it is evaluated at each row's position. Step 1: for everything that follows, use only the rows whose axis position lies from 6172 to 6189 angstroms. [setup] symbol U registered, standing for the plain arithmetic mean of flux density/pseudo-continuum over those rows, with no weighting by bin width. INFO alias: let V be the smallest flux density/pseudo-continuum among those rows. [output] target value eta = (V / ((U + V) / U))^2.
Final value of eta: 0.269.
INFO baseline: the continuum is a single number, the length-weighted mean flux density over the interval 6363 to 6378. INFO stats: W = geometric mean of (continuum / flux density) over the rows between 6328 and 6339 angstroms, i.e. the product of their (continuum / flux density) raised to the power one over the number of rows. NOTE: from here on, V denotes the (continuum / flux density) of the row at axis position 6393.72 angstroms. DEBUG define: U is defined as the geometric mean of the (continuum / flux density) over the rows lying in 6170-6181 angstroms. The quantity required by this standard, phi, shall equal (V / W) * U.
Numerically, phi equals 0.96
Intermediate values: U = 0.902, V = 0.91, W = 0.86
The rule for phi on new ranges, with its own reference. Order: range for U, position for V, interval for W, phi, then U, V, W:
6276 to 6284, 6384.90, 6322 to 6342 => 0.89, 0.848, 0.91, 0.86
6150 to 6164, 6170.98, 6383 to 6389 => 0.99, 0.959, 0.93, 0.90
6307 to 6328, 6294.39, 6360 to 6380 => 0.69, 0.835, 0.82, 0.99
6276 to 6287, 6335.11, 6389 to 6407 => 0.79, 0.841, 0.87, 0.92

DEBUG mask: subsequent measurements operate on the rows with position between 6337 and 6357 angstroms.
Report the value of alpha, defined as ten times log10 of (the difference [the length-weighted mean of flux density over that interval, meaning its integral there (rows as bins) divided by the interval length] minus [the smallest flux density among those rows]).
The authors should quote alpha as -0.6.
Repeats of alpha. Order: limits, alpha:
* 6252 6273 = -3.7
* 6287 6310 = -0.3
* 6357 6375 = -2.3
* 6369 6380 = -1.7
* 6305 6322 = 0.9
